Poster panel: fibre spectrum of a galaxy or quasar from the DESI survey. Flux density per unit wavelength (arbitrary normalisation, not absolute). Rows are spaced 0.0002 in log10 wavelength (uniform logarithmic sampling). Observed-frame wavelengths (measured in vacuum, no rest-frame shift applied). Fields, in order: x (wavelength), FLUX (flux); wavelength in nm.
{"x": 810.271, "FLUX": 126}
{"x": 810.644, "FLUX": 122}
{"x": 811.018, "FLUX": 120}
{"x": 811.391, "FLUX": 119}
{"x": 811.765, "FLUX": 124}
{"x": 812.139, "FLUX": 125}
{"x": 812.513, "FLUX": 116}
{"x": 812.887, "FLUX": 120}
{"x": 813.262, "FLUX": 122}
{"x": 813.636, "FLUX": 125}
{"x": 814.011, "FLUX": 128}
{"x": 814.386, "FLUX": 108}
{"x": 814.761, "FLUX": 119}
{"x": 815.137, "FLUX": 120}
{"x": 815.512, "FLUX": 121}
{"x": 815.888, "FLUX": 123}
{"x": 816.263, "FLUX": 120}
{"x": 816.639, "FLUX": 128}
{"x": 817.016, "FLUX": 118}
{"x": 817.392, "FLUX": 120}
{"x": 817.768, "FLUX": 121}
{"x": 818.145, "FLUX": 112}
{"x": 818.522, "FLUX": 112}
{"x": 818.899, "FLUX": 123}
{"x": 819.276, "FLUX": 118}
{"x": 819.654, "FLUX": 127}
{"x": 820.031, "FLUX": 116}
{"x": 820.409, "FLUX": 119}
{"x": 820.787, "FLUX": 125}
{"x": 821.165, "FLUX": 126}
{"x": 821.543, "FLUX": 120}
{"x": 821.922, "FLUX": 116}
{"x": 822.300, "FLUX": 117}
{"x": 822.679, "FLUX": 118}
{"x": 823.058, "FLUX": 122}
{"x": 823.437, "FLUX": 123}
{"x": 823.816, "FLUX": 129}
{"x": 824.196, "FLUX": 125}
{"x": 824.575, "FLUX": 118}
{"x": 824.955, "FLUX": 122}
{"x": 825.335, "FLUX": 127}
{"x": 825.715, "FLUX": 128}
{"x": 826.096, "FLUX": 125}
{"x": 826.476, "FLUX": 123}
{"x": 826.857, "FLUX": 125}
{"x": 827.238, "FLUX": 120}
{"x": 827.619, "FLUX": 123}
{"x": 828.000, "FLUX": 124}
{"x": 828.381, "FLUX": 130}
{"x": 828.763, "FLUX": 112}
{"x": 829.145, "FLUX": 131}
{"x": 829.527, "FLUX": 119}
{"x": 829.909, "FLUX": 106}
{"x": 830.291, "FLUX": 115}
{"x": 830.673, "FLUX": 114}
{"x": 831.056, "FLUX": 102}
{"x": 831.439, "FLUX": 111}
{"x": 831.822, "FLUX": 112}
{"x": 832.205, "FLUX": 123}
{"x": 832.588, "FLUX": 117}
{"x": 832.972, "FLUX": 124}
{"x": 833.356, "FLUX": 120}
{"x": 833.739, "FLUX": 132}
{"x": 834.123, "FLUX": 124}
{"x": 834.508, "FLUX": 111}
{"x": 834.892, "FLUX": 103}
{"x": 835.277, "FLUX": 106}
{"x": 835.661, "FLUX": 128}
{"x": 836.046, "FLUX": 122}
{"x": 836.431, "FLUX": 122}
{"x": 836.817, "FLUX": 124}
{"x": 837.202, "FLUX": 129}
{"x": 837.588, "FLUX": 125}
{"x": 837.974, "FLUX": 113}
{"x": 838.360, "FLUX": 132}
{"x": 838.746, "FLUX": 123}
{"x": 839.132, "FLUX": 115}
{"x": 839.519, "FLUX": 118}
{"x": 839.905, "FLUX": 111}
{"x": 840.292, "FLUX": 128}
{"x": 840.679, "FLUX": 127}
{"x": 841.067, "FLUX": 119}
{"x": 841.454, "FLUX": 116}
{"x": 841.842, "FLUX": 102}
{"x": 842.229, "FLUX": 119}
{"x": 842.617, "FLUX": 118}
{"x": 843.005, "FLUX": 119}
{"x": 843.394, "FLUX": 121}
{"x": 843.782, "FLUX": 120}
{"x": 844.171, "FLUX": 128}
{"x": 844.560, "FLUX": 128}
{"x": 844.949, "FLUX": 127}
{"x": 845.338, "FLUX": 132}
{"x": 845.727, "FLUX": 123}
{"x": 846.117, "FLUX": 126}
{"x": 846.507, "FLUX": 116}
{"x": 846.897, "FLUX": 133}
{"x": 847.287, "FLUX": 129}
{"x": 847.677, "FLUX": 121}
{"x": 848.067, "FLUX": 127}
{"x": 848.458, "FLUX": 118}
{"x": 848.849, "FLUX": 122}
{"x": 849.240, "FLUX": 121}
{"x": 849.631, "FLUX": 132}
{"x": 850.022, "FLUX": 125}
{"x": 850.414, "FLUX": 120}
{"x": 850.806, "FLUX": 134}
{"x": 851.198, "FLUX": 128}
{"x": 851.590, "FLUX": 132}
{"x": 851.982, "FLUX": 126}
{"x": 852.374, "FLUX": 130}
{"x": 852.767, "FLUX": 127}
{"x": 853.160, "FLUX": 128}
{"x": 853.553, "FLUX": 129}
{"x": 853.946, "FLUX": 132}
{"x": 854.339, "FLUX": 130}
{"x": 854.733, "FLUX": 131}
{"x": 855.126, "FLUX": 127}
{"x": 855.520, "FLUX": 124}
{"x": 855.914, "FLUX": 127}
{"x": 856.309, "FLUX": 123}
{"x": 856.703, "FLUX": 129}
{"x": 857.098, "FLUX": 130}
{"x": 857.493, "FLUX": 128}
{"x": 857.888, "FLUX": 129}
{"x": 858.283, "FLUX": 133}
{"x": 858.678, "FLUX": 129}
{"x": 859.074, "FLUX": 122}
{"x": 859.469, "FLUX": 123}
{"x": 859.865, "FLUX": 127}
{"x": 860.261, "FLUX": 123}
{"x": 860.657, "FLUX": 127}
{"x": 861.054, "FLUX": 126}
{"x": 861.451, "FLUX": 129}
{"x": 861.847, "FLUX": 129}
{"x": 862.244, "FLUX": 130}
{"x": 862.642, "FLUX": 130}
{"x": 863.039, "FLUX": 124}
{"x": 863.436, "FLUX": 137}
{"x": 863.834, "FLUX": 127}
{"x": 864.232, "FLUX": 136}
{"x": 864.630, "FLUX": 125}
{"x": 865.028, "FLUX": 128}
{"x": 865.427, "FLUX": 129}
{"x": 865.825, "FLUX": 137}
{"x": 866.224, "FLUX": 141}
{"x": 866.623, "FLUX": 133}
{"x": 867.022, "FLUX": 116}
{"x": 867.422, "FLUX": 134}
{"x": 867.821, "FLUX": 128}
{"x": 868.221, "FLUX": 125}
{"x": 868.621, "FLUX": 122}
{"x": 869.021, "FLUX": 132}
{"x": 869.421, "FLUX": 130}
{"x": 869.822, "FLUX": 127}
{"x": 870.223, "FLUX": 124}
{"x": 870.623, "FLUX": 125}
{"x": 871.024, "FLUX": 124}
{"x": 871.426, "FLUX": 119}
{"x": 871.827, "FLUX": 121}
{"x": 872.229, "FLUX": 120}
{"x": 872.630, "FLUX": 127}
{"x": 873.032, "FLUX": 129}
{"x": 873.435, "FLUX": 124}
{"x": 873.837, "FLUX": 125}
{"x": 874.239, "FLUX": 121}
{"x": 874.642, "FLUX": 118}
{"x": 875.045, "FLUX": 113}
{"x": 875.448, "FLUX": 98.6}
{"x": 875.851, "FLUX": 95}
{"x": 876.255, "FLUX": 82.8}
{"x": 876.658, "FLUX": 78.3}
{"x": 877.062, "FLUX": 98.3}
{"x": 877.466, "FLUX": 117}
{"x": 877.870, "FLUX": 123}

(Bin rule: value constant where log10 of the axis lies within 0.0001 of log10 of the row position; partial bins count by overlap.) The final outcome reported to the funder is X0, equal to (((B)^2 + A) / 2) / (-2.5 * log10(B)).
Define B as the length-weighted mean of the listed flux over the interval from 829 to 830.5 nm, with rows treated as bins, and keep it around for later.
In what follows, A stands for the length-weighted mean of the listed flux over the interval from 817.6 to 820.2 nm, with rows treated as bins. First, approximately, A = 118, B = 117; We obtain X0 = -1342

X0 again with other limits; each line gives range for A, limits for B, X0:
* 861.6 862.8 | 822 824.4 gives -1440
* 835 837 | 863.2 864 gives -1652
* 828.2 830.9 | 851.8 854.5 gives -1585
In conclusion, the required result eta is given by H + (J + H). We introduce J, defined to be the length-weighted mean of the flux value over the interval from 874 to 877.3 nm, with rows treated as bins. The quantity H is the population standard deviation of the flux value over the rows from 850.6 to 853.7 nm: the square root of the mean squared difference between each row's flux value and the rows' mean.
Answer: 106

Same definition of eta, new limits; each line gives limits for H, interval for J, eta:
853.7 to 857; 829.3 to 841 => 125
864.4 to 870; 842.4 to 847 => 136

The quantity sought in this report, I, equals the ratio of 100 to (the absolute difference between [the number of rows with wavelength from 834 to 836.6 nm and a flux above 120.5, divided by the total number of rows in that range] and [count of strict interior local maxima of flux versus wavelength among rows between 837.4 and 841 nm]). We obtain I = 41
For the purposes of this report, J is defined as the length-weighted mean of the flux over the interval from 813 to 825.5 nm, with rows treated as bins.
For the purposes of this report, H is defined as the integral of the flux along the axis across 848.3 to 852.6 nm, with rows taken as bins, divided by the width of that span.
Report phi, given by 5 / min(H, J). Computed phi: 0.0414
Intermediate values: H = 126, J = 121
